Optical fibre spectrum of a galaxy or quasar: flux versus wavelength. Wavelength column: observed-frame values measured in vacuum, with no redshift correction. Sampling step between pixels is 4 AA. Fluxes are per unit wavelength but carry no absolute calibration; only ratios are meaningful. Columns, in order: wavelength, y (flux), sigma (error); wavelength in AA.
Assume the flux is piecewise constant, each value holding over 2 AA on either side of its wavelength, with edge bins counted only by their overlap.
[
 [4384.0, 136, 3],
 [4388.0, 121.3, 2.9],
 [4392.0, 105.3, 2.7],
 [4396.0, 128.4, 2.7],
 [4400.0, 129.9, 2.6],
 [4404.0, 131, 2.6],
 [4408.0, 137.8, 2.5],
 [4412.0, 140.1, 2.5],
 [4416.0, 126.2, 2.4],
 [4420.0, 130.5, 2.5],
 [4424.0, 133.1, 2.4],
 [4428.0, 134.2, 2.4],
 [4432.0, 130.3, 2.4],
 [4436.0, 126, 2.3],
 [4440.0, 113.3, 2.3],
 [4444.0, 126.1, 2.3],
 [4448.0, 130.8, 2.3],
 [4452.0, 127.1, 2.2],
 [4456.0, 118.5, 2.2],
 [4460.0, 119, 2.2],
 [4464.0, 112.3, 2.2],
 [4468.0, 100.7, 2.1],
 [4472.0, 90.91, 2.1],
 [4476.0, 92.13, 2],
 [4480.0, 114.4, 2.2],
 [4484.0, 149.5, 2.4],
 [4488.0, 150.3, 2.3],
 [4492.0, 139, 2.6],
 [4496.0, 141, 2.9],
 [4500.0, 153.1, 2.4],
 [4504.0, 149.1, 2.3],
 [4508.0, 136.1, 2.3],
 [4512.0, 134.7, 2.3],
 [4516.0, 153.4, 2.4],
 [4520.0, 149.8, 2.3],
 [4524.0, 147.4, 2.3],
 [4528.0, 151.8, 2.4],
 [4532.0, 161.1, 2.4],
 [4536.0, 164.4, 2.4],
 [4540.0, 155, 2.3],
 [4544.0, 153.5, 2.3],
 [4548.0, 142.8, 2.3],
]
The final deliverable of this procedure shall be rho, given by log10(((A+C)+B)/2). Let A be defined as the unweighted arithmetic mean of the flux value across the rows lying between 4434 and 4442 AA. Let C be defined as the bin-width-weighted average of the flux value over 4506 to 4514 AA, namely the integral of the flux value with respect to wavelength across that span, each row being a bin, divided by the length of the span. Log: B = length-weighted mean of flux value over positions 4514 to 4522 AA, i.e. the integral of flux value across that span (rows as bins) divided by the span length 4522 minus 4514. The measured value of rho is 2.31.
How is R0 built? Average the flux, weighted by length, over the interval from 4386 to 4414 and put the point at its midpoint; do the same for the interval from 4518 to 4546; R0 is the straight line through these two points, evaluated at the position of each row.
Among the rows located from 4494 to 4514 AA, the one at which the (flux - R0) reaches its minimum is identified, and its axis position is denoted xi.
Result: 4512.0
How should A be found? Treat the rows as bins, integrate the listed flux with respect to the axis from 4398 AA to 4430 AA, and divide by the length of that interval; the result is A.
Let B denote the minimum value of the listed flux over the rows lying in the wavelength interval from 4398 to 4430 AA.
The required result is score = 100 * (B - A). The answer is -665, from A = 133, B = 126.2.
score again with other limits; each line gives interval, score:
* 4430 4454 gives -1230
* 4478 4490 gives -2367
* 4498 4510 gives -1000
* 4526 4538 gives -730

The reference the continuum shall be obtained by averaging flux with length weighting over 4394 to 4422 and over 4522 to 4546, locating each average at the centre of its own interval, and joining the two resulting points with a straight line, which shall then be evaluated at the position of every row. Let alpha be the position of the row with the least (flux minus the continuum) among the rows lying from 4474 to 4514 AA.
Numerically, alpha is 4476.0 AA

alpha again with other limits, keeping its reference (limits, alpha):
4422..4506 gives 4472.0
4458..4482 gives 4472.0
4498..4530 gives 4512.0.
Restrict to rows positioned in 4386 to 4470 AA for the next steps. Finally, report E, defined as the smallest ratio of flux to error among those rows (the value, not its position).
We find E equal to 39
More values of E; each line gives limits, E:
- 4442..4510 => 43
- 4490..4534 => 49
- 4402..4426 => 50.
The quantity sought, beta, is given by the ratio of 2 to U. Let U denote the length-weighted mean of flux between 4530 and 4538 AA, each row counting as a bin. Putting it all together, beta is 0.0123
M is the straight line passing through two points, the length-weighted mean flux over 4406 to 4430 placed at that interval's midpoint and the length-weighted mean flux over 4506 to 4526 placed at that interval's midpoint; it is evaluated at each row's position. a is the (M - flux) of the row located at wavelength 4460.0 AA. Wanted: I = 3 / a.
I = 0.2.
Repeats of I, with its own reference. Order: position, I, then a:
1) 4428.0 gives 5.6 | 1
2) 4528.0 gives -0.5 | -6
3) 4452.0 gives 0.3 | 10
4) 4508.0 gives 0.4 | 7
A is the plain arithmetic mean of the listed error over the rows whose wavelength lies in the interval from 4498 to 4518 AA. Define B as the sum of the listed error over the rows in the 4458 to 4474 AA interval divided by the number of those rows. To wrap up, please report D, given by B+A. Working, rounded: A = 2.34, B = 2.15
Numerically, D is 4.49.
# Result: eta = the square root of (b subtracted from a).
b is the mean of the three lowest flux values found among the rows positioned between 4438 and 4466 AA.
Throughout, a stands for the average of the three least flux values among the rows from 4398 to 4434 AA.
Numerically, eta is 3.8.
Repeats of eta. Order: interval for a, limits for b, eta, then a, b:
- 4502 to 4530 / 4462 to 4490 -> 6.7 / 139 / 95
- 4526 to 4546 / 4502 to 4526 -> 3.7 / 153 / 139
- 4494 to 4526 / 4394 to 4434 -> 3.0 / 137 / 128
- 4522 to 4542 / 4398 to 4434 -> 4.8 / 151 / 129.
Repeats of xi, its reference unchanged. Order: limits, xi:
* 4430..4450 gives 4440.0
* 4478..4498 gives 4480.0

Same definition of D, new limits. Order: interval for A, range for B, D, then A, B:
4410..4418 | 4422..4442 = 4.81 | 2.45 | 2.36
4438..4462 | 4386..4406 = 4.95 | 2.25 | 2.70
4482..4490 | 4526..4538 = 4.75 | 2.35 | 2.40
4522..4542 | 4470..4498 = 4.72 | 2.36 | 2.36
